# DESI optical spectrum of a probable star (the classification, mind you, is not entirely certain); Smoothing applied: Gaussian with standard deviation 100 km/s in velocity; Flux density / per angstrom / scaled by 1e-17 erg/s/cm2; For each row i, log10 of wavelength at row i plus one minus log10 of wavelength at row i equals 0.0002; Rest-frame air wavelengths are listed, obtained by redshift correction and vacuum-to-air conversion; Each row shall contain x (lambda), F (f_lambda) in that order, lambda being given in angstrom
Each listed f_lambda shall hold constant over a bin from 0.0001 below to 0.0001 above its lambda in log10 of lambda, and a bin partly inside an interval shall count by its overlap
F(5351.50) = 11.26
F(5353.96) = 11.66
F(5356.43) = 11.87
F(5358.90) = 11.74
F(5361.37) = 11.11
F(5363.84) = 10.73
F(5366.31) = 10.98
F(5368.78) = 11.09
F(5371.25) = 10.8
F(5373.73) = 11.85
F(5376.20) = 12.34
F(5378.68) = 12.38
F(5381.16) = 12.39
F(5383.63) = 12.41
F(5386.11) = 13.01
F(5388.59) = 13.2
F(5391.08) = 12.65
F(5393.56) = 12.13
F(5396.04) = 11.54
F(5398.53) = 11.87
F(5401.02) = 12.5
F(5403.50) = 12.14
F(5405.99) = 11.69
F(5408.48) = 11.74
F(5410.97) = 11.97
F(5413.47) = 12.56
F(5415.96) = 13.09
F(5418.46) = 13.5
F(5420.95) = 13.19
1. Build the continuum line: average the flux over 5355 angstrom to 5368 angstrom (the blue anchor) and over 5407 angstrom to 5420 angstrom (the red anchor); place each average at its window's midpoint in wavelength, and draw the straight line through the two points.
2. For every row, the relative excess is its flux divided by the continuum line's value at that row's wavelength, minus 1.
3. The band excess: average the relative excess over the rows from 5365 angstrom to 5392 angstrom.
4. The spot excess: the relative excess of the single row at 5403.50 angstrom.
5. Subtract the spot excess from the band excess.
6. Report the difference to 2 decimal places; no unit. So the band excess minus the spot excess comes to 0.05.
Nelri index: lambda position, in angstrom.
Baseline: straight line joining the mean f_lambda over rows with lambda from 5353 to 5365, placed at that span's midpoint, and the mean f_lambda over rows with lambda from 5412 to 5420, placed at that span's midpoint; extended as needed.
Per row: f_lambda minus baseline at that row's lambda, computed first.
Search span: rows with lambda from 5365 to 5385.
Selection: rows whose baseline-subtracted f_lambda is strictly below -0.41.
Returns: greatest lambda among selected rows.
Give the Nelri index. 5371.25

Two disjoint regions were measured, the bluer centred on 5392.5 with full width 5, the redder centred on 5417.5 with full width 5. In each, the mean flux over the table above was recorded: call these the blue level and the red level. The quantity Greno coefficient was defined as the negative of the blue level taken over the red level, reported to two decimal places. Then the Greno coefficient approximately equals -0.93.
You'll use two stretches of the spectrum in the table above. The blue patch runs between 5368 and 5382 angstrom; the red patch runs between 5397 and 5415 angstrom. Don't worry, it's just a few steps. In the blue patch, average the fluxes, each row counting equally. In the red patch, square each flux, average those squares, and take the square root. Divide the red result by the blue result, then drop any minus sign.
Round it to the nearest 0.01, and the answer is 1.02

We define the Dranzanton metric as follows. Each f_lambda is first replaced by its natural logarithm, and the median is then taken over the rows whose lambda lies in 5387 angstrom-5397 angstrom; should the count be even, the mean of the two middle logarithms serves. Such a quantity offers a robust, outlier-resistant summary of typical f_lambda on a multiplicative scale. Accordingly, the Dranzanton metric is 2.52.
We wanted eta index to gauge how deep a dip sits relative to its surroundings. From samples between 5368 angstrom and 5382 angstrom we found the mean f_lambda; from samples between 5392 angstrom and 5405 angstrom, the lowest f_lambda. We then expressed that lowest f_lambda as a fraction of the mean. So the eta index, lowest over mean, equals 0.98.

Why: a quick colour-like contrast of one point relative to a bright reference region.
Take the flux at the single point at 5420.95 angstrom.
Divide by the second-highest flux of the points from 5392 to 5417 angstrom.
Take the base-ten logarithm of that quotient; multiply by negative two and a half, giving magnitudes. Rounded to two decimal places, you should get -0.05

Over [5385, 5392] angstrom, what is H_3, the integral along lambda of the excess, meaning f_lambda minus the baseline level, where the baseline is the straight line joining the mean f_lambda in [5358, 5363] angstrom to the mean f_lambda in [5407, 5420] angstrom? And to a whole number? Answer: 7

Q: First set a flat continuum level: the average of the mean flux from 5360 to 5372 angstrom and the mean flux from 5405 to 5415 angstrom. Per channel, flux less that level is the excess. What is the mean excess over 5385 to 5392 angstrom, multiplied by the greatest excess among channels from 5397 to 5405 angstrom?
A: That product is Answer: 1.5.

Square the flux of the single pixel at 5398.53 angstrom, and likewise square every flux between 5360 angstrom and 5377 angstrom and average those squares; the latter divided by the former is 0.90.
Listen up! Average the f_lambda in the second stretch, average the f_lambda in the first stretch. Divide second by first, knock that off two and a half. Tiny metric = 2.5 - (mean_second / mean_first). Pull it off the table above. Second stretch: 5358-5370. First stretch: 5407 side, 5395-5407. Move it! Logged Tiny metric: 1.57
